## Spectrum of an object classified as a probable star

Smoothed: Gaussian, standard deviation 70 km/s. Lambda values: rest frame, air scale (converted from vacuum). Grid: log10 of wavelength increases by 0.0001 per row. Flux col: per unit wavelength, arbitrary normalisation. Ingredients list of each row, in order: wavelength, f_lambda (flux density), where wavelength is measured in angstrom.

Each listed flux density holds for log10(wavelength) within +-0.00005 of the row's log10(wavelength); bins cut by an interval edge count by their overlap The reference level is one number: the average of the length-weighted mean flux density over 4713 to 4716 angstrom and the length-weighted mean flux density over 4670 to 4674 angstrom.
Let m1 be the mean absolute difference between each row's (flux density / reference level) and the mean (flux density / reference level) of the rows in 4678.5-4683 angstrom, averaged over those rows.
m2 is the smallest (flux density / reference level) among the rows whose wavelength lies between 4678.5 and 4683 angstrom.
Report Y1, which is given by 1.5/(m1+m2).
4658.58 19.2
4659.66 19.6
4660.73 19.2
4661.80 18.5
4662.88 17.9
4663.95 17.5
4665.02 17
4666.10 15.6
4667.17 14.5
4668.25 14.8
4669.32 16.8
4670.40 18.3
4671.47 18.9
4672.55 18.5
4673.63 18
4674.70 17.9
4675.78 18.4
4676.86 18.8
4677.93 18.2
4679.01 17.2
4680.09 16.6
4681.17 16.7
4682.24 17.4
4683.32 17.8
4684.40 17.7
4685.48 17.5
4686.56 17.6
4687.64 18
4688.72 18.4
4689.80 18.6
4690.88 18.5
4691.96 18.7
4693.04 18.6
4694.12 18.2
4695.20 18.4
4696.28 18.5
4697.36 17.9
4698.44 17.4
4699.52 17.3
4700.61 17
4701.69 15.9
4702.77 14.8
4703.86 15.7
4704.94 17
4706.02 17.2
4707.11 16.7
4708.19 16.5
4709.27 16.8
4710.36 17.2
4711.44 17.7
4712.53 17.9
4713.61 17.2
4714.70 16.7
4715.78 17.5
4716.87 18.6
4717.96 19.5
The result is 1.58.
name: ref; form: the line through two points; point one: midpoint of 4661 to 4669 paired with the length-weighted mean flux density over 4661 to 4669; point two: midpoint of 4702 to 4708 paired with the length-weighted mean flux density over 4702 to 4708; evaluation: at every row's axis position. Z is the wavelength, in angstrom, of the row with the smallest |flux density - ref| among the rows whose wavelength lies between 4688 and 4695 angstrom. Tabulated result 4694.12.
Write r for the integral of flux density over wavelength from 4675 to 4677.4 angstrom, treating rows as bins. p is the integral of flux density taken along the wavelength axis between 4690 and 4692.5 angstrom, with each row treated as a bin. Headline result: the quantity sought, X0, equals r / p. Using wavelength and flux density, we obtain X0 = 0.96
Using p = 47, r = 44.5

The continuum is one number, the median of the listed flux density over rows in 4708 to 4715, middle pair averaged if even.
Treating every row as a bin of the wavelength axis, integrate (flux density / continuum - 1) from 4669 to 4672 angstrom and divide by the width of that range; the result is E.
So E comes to 0.05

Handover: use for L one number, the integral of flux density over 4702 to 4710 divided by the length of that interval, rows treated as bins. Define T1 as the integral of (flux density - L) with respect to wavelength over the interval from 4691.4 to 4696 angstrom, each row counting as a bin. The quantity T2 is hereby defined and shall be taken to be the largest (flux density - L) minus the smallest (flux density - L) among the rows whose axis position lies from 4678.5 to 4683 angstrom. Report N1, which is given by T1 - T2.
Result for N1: 8.8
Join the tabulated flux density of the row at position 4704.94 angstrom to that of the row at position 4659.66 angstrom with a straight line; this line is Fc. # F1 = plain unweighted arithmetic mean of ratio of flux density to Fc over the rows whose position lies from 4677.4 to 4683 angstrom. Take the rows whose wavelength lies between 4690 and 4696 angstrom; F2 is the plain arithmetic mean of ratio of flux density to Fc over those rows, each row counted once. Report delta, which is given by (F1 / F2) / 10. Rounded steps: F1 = 0.93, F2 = 1.05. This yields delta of 0.089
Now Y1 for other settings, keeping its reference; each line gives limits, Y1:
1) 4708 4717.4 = 1.57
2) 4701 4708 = 1.72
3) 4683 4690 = 1.50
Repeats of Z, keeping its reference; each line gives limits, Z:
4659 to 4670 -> 4669.32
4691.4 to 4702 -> 4701.69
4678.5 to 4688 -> 4680.09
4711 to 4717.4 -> 4714.70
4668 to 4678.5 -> 4669.32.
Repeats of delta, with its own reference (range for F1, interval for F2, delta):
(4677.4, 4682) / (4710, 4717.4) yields 0.088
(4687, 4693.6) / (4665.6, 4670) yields 0.128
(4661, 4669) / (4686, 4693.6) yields 0.083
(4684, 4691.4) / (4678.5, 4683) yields 0.109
